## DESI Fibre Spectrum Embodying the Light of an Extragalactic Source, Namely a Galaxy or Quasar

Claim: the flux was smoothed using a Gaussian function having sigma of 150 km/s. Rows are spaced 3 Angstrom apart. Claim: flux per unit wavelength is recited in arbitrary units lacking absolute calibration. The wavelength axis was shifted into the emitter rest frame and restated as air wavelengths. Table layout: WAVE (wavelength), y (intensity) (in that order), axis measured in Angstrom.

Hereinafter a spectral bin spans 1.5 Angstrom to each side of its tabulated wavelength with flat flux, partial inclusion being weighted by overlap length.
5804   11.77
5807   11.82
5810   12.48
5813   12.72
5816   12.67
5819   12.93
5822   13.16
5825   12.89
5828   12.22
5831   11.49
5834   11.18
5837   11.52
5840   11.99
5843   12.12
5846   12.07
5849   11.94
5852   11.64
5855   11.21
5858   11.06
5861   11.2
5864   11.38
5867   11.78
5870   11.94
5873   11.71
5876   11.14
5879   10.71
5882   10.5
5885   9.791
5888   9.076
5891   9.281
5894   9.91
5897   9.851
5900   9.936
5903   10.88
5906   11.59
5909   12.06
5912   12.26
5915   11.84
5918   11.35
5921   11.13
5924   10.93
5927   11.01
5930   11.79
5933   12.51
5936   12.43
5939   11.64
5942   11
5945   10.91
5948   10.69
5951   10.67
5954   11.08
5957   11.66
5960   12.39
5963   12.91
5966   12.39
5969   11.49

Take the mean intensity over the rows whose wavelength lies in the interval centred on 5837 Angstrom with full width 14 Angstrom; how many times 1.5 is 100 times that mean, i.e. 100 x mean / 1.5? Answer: 777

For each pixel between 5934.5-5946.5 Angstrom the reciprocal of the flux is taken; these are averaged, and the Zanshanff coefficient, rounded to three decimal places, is 0.087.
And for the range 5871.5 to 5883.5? 0.091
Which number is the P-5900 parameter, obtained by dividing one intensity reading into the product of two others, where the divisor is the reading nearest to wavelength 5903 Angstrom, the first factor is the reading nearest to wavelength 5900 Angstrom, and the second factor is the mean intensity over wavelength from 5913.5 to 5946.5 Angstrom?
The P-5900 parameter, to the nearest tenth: 10.5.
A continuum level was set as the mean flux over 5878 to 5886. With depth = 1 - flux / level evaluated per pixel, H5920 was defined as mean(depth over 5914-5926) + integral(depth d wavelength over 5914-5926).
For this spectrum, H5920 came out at -1.2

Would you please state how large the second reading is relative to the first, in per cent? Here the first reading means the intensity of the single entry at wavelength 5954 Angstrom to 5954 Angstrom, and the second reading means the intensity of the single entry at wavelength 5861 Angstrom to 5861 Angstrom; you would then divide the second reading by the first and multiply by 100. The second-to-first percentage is 101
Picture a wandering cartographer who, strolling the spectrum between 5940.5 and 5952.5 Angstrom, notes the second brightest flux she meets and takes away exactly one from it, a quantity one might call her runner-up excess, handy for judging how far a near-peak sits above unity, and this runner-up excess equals 9.9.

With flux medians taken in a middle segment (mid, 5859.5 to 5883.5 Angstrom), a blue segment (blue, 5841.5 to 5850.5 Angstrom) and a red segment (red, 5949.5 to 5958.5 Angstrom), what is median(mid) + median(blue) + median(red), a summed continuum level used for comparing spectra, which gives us 34.4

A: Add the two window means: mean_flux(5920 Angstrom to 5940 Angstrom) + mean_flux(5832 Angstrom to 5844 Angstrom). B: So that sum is 23.3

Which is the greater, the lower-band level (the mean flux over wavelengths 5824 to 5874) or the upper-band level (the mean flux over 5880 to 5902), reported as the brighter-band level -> 11.7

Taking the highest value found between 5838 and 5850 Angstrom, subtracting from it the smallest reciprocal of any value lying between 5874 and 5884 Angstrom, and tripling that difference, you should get 36.1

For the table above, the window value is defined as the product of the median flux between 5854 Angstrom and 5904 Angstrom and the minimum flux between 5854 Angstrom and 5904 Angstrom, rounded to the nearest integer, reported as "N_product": 99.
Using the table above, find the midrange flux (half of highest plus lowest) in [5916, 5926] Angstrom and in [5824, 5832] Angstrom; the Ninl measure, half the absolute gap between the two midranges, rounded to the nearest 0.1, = 0.5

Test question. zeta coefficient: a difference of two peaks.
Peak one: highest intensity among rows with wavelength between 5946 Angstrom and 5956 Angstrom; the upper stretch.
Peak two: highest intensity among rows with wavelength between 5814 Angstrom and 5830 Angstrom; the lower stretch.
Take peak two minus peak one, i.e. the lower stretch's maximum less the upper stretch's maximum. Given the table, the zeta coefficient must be 2.1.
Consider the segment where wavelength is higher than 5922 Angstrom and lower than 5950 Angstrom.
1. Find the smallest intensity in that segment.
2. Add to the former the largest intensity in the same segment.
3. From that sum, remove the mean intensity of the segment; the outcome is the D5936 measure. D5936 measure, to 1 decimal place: 11.8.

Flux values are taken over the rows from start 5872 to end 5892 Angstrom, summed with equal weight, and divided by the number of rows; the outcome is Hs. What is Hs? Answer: 10.3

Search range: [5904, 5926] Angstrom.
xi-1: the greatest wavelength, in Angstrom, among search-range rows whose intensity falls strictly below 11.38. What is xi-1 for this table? 5924 Angstrom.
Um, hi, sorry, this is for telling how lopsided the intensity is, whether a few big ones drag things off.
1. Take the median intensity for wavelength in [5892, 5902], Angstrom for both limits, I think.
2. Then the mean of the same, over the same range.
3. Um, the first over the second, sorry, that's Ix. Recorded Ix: 1.00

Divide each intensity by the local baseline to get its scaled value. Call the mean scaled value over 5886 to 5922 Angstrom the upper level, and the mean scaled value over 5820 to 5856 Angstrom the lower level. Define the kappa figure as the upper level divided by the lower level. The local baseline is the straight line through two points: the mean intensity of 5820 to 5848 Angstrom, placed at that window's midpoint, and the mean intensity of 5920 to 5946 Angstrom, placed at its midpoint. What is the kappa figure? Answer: 0.93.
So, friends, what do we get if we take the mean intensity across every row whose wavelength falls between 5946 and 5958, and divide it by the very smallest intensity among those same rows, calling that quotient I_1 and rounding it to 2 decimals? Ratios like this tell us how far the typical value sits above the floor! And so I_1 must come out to 1.03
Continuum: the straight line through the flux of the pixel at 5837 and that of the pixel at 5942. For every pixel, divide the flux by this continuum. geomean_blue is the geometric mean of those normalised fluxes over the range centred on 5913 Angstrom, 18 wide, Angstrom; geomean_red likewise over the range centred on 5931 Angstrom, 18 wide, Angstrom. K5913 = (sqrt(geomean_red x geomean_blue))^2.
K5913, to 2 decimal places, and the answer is 1.11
